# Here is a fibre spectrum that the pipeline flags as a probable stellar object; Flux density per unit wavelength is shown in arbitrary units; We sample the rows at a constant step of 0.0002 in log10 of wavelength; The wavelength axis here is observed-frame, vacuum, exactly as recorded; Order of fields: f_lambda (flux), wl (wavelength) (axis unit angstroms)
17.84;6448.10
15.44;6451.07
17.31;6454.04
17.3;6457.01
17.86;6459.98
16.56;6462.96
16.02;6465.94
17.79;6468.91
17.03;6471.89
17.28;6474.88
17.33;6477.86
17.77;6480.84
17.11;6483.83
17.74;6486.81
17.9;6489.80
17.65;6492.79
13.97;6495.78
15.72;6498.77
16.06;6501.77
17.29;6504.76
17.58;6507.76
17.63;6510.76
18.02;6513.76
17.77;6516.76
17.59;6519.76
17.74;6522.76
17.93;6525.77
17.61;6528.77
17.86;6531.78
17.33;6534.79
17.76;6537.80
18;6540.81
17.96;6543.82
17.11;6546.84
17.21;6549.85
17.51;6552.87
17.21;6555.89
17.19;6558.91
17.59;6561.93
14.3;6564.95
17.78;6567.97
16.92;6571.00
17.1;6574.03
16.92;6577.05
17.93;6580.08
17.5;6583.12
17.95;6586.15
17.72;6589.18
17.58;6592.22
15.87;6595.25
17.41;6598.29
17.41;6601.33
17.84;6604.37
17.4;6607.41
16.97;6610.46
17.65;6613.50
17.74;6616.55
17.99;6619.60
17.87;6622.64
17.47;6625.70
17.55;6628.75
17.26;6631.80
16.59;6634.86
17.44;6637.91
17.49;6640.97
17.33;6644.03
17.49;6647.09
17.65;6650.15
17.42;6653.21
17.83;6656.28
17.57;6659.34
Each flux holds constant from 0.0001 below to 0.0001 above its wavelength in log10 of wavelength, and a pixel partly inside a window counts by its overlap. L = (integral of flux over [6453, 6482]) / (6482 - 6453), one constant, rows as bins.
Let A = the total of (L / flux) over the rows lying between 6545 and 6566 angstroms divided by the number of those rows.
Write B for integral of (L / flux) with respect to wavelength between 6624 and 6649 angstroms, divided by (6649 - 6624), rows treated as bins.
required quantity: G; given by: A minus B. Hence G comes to 0.032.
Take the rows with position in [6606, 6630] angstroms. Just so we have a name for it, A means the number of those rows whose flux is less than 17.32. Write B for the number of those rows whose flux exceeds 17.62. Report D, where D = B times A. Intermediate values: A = 1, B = 4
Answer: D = 4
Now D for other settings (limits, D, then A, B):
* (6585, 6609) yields 3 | 1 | 3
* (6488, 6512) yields 12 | 4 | 3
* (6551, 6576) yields 5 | 5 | 1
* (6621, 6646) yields 2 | 2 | 1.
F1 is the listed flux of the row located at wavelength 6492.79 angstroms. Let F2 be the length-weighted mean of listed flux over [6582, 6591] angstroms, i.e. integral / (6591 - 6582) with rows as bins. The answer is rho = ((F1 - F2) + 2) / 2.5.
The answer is 0.77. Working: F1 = 17.65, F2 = 17.7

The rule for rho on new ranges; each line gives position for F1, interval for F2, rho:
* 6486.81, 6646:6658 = 0.85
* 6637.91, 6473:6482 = 0.81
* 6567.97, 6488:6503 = 1.40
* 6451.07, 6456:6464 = 0.07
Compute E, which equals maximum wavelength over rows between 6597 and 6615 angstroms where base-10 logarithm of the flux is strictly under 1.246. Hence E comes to 6610.46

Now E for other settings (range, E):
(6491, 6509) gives 6507.76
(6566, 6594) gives 6592.22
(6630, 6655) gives 6653.21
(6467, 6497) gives 6495.78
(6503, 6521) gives 6519.76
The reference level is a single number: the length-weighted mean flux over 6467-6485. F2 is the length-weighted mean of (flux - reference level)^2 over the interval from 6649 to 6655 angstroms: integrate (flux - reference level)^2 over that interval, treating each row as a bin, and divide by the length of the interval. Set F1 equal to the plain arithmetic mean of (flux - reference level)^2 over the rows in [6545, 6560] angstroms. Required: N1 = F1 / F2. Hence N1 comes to 0.6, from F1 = 0.0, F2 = 0.05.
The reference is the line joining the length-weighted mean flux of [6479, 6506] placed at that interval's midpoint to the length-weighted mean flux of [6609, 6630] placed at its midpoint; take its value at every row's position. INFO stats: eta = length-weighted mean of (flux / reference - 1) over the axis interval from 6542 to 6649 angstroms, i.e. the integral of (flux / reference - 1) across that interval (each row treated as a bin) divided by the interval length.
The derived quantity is -0.007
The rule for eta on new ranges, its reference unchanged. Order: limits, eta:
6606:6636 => -0.009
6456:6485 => 0.032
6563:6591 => -0.012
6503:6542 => 0.041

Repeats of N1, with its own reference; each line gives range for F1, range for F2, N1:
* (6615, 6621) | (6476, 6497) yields 0.2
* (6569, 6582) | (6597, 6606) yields 2.4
